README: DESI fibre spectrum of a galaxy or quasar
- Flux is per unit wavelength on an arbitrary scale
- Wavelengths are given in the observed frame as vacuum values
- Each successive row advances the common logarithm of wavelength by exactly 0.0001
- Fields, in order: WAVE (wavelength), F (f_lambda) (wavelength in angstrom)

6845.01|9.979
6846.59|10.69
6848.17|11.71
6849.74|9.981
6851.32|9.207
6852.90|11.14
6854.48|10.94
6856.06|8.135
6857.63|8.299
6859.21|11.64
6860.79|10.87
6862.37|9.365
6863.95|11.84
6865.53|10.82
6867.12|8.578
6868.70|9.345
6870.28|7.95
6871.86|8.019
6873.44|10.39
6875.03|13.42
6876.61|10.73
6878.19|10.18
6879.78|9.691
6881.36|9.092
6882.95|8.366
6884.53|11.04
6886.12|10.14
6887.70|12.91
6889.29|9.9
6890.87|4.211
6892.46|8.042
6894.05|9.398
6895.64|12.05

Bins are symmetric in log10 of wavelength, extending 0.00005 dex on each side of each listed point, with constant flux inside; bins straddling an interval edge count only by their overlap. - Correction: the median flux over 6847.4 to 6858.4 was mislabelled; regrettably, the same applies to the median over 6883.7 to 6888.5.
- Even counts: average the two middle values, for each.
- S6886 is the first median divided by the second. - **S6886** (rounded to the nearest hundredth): 0.90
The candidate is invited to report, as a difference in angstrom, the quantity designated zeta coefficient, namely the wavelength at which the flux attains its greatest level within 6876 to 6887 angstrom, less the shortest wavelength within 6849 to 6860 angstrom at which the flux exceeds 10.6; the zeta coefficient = 31.6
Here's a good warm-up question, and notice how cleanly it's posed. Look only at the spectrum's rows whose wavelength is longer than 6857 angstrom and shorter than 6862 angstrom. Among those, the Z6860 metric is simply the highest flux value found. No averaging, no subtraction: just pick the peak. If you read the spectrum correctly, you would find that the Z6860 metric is 11.64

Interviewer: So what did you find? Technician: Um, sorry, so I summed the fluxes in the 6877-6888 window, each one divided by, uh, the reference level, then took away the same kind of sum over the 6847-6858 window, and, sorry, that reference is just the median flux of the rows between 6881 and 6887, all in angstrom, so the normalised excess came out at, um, 0.21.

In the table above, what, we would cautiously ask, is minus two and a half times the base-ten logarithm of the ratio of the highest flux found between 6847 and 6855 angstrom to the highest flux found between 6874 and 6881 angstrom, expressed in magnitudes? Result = 0.15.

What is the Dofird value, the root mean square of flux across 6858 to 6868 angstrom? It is 10.6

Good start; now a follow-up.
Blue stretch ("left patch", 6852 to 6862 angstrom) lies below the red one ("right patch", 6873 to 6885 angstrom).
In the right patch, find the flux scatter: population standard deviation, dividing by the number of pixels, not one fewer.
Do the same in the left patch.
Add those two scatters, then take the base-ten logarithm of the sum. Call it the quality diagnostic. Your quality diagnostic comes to 0.45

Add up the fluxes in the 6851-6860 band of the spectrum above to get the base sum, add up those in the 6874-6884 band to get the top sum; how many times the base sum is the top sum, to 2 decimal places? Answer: 1.04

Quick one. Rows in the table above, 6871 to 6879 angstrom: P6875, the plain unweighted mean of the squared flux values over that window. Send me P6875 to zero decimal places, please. 114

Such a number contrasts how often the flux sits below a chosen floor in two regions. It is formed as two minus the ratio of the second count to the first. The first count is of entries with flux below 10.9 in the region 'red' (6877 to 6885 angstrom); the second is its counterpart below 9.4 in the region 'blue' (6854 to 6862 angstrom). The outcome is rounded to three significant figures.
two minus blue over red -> 1.50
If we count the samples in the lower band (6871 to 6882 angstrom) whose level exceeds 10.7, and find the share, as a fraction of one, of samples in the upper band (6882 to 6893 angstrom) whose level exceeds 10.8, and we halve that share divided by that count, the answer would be 0.071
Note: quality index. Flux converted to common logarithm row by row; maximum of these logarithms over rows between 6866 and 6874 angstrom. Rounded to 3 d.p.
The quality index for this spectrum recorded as 1.017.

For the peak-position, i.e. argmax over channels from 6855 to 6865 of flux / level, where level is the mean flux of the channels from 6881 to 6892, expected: 6863.95 angstrom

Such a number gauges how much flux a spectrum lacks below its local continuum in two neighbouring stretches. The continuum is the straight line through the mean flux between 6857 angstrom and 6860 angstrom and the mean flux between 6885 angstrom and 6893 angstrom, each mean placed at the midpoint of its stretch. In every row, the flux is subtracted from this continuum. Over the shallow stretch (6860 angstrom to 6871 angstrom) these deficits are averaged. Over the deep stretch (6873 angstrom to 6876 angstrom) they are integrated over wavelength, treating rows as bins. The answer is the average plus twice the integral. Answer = -15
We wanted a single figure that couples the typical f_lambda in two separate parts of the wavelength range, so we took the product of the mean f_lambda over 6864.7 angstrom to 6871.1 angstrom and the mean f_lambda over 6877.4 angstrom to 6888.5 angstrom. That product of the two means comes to 93.6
